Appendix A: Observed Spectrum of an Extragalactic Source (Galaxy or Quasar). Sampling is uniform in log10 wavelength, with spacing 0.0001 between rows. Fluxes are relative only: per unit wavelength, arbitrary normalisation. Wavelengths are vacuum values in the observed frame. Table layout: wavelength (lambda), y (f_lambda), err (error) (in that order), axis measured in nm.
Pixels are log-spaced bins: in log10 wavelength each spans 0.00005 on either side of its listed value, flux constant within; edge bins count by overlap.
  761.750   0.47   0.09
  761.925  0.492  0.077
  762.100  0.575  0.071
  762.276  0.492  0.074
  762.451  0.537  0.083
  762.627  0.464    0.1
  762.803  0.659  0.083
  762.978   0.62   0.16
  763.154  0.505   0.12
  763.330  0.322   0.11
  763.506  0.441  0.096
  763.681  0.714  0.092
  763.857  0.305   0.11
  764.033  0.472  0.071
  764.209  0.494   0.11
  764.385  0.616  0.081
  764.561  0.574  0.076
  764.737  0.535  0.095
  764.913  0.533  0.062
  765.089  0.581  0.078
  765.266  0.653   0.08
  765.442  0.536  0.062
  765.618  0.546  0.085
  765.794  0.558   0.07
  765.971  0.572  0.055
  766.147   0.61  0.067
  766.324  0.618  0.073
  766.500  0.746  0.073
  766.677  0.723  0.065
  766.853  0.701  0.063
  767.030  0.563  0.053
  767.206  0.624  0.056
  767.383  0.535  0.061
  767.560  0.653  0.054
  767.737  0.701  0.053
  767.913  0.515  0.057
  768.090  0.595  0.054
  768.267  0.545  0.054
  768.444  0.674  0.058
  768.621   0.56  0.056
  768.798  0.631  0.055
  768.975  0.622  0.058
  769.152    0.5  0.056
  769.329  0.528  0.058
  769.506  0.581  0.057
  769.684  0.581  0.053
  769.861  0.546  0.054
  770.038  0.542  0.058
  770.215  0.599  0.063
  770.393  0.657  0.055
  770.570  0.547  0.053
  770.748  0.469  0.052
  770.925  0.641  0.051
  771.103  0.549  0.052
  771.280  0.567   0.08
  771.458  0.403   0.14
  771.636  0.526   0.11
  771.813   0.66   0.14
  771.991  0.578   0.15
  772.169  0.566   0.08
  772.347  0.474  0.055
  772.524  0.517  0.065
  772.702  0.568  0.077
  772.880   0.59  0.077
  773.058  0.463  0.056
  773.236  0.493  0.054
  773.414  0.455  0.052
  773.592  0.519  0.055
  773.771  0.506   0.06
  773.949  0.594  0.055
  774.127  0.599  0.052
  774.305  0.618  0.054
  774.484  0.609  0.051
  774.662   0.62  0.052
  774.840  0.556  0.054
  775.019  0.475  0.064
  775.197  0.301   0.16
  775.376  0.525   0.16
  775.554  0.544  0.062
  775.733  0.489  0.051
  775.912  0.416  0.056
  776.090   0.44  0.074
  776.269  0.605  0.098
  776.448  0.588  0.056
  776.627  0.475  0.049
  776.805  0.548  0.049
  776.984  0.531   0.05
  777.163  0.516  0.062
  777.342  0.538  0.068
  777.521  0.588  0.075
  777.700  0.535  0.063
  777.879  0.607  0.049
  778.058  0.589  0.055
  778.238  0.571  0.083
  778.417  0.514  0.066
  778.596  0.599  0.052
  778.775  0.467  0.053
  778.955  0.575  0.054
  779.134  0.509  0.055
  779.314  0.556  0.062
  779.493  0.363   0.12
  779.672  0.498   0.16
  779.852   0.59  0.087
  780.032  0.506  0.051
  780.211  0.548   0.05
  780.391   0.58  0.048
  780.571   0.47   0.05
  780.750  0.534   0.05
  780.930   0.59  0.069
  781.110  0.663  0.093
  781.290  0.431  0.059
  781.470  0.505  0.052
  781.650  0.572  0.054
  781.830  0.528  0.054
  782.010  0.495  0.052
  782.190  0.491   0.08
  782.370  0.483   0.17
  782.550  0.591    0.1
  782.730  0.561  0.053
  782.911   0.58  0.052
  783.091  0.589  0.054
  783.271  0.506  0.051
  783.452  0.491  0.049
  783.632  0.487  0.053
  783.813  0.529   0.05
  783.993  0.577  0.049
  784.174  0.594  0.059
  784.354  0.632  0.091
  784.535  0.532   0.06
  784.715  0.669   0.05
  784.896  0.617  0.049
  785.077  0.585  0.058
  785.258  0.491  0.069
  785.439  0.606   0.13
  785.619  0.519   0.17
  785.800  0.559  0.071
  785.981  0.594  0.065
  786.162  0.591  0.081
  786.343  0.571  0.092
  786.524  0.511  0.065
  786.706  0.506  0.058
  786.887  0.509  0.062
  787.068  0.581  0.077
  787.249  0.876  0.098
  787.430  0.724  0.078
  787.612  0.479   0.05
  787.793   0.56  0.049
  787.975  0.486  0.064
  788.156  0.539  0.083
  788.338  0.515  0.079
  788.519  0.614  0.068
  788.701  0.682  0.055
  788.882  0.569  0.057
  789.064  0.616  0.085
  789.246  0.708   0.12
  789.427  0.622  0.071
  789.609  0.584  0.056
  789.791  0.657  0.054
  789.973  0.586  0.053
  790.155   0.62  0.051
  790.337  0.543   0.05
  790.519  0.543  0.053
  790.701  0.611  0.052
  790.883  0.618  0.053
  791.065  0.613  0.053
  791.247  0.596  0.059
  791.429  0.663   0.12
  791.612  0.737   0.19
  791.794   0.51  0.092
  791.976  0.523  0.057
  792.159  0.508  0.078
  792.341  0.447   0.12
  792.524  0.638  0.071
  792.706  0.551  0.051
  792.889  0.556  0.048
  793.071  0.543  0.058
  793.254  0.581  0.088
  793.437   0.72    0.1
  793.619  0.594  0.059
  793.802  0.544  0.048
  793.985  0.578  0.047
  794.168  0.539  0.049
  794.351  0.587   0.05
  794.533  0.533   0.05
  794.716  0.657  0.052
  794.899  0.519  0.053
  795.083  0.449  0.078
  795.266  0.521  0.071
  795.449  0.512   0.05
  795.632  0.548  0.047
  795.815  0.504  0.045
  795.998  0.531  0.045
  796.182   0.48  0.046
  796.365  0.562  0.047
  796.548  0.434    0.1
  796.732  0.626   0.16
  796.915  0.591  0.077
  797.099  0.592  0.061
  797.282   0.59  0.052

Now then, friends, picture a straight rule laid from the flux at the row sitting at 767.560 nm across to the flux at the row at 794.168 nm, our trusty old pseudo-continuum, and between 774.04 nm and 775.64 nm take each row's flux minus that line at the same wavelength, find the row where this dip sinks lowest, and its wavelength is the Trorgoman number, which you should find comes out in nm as 775.197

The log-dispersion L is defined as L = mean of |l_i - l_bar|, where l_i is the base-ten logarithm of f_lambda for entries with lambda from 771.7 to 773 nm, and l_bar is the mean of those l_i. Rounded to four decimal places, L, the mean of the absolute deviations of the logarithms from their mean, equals 0.0315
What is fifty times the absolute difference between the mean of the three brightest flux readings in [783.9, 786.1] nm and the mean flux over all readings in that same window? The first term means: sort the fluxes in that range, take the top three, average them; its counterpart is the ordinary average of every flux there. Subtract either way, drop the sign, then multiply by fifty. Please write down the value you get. 2.9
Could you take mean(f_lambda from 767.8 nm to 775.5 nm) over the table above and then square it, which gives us 0.303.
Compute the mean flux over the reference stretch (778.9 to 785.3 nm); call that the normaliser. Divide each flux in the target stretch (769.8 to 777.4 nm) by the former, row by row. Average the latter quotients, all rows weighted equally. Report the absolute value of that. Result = 0.99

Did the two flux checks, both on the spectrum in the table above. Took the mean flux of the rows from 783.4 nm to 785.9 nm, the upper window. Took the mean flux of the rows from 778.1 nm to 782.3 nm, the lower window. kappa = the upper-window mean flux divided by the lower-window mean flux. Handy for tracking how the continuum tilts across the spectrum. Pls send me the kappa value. 1.07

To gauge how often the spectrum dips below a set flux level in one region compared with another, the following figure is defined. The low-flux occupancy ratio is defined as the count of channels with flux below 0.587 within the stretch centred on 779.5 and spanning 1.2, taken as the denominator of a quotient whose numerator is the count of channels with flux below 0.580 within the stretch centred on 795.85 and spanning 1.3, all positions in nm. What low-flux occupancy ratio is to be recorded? 1.2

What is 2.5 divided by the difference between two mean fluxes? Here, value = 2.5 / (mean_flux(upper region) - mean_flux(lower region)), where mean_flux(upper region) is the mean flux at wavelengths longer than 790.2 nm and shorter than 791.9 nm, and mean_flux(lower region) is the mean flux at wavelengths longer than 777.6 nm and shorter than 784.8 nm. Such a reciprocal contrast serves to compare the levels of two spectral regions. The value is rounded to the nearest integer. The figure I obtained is 41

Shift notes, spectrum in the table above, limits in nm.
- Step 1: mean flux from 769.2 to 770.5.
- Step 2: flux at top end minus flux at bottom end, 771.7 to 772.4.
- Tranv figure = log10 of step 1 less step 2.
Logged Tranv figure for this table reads -0.12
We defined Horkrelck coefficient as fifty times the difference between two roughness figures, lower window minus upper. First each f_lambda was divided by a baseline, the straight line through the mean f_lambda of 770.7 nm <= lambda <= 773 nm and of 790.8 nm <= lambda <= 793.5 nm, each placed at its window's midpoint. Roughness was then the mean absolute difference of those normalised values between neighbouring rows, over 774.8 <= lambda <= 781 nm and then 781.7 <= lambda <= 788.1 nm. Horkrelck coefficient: 1.3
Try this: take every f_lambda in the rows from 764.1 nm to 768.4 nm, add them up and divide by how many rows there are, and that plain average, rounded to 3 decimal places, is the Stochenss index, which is 0.597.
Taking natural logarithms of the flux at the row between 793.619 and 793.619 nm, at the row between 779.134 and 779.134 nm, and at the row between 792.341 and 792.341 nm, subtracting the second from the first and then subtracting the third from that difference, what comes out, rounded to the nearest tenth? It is 1.0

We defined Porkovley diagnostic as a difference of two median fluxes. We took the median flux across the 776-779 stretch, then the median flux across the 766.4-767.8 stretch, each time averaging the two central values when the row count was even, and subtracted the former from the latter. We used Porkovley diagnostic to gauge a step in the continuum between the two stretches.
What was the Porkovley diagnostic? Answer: 0.129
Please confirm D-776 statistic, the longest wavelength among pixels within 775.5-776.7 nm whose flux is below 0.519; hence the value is 776.627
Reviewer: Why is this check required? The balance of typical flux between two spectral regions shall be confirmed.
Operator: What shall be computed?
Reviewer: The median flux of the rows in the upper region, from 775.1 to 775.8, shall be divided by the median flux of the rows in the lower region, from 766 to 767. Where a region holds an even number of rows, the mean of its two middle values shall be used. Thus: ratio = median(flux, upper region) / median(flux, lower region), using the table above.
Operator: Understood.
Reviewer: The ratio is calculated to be 0.72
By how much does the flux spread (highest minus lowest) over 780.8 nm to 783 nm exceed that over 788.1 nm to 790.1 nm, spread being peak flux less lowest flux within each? 0.04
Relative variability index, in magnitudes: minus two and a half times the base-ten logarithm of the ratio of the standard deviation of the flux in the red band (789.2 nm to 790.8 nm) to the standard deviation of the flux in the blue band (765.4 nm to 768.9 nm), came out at 0.3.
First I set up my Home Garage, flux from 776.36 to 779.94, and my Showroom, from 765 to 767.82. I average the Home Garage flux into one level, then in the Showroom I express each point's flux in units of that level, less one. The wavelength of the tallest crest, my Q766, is 766.500 nm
